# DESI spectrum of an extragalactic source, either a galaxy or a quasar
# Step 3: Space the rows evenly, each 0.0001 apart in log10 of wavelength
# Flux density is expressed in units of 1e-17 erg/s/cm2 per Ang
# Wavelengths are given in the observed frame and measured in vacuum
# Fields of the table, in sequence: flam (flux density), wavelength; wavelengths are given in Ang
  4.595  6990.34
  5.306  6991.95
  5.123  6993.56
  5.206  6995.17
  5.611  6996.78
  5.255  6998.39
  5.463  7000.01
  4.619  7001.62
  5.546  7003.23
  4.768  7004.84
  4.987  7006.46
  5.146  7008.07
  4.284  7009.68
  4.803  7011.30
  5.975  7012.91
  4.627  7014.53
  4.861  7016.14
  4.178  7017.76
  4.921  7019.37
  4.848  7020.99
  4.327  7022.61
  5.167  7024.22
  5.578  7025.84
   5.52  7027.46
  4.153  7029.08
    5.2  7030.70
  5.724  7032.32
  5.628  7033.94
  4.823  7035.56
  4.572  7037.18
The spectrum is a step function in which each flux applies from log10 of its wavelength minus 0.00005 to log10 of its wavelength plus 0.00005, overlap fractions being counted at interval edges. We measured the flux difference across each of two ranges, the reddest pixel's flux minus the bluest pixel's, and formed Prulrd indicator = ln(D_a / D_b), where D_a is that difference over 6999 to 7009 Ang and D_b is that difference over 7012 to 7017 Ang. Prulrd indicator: -1.3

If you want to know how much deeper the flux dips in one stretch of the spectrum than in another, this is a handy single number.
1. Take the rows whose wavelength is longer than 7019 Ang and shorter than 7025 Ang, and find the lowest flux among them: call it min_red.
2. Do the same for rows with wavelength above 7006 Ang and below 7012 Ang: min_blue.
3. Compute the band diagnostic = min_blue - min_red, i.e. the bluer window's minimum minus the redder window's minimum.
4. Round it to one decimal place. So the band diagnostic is 0.0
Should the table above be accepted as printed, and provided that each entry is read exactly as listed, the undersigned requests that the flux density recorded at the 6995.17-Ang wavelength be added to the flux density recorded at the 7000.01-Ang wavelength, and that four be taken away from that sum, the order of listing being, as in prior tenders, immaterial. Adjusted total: 6.67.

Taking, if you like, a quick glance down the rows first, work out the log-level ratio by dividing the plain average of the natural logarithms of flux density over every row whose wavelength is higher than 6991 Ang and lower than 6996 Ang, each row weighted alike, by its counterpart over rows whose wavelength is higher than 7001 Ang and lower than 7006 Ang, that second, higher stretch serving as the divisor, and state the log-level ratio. 1.03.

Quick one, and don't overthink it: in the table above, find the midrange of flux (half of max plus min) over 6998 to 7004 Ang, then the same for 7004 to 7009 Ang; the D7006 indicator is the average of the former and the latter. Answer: 5.02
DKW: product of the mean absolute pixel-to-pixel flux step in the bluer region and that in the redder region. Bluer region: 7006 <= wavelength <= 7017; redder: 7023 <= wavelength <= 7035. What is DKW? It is 0.42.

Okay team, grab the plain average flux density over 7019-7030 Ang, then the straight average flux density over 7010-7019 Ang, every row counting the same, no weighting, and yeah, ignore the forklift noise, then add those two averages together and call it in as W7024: 9.8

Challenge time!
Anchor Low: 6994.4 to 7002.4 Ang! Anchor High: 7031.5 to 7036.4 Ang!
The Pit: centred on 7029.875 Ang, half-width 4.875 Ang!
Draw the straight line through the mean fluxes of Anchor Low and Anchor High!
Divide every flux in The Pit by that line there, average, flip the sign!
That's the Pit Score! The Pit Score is -0.99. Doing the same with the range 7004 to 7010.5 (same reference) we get -0.91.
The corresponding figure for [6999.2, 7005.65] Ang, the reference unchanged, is -0.97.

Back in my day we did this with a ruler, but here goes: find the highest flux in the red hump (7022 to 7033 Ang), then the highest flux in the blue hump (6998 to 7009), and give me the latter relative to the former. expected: 0.97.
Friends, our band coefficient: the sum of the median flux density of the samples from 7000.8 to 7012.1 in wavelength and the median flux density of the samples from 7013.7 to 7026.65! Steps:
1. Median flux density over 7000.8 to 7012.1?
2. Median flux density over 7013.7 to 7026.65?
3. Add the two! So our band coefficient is 9.7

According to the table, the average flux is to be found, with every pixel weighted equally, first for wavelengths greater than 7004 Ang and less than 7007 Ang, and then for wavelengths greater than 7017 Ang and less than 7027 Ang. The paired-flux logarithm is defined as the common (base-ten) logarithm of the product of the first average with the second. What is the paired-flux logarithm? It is 1.37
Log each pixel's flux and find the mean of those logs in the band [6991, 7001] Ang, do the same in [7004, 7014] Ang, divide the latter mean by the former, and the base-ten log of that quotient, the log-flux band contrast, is -0.018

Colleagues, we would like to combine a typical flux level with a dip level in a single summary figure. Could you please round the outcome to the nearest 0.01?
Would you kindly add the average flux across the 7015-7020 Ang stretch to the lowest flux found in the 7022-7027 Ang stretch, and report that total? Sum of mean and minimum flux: 8.98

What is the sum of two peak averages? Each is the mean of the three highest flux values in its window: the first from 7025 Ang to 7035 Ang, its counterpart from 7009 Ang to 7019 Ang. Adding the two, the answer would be 10.9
